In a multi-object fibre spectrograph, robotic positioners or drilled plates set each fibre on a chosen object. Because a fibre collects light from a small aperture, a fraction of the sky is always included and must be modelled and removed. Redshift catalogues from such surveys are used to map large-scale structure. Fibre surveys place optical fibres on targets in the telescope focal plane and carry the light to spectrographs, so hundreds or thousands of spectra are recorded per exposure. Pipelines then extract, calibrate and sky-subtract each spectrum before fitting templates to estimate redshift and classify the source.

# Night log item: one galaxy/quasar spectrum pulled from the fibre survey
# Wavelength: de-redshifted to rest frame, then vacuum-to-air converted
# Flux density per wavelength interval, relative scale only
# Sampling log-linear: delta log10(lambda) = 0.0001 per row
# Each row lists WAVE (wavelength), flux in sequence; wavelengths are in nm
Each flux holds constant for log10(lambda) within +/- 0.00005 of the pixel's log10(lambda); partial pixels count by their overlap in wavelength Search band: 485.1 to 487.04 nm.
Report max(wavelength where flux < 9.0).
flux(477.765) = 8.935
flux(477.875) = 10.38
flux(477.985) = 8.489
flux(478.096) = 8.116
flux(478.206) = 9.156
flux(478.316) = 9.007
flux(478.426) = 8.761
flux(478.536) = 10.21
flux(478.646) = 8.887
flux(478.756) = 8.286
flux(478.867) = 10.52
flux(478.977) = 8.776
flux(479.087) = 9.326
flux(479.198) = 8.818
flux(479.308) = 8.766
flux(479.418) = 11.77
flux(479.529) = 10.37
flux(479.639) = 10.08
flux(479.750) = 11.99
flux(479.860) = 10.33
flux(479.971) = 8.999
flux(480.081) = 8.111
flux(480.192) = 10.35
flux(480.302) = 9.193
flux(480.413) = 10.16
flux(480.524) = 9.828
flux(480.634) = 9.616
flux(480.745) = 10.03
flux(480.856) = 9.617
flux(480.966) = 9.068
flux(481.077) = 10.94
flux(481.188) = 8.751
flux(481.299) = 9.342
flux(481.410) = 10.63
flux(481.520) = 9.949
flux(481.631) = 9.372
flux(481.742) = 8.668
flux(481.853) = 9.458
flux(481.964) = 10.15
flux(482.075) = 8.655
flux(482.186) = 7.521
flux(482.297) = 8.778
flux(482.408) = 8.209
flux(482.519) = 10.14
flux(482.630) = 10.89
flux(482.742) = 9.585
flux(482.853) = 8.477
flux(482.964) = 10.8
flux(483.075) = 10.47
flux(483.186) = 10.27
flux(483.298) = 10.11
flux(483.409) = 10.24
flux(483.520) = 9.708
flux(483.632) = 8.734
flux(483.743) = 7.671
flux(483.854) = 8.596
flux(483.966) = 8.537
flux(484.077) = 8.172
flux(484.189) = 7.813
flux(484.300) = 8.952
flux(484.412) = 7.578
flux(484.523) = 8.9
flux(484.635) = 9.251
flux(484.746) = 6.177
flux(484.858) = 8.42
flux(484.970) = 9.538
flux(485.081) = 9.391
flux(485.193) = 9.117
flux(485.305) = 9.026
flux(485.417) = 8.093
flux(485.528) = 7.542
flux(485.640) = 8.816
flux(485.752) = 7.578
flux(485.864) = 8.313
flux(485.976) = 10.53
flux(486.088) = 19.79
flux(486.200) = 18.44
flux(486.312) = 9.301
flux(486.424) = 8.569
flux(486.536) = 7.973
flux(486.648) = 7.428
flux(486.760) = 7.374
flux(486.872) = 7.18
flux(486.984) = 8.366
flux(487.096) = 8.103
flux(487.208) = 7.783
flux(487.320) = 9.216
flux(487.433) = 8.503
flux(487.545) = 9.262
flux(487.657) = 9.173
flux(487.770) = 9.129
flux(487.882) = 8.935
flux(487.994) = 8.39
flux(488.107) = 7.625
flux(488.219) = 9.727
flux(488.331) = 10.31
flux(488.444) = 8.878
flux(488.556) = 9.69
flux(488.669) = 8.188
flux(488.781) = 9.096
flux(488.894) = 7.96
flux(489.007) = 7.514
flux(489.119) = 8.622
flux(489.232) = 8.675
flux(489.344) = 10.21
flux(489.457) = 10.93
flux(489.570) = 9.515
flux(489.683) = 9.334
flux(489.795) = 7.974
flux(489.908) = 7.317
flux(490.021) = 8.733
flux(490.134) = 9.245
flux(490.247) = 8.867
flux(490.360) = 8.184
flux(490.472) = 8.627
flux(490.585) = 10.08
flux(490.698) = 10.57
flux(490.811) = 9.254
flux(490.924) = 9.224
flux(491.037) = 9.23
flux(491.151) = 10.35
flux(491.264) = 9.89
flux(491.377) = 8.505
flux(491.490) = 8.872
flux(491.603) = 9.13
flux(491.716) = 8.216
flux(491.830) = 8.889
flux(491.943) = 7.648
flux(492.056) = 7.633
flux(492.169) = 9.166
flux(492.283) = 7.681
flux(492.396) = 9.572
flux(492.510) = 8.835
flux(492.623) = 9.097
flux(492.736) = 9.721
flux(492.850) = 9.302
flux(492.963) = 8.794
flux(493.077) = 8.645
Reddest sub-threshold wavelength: 486.984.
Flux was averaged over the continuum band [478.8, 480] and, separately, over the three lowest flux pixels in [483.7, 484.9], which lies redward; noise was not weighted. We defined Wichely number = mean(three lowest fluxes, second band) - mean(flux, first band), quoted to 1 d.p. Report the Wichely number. -2.8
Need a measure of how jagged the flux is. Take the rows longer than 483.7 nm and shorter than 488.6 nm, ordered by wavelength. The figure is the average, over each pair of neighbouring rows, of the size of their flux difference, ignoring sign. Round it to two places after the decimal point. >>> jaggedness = 1.23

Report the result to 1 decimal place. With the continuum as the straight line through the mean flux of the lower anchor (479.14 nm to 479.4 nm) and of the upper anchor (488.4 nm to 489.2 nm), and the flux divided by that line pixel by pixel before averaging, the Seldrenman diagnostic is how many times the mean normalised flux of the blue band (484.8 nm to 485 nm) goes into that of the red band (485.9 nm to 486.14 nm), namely 1.7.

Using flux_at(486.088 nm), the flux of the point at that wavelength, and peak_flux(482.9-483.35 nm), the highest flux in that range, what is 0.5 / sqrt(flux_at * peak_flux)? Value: 0.0342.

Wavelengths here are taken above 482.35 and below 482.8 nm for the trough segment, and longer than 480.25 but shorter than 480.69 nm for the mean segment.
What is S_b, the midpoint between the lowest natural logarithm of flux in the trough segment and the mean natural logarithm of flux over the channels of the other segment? 2.19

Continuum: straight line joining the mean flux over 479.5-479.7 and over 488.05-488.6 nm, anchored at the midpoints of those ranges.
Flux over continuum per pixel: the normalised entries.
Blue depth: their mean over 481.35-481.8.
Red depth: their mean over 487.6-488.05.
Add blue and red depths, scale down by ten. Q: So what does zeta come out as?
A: 0.192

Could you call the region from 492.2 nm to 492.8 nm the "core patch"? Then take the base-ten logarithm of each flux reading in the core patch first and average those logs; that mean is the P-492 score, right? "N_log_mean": 0.95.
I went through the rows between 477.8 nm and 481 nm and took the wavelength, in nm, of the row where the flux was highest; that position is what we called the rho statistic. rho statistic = 479.750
